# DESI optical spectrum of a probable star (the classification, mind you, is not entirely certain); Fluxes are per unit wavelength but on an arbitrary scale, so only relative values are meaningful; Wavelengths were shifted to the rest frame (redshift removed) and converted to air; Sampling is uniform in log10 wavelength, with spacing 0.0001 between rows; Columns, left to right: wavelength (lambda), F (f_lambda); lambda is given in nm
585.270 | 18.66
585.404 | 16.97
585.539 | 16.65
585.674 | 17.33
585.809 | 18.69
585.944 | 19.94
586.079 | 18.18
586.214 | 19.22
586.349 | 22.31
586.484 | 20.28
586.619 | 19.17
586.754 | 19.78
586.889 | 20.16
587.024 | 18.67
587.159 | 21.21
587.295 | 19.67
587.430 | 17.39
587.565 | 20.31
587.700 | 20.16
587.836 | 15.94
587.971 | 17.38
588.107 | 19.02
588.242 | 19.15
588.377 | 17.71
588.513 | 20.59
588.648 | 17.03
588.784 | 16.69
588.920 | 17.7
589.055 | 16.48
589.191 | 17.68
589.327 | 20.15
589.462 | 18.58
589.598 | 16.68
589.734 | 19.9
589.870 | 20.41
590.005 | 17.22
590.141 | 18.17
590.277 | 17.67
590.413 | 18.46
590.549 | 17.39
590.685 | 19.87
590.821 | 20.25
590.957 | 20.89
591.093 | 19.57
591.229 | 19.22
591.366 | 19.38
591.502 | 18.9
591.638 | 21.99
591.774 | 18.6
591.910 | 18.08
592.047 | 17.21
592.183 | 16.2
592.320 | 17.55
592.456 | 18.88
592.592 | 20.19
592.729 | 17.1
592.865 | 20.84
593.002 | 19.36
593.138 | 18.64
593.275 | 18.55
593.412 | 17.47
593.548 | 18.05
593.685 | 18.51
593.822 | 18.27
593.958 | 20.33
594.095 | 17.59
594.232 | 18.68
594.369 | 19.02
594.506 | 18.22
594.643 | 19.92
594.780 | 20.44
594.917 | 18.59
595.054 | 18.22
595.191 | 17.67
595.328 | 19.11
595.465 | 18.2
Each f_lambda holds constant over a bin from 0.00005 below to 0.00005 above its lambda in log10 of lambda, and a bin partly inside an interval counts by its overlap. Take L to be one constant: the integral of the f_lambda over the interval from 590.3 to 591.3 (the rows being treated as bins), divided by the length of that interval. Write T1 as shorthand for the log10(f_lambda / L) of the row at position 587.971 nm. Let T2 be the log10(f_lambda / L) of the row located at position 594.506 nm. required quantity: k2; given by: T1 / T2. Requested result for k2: 1.8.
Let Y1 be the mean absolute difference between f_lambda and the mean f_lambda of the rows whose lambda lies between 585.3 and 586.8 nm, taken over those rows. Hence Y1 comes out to 1.27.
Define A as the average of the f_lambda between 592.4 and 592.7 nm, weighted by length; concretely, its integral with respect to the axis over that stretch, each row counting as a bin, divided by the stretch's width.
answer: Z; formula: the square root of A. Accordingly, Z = 4.39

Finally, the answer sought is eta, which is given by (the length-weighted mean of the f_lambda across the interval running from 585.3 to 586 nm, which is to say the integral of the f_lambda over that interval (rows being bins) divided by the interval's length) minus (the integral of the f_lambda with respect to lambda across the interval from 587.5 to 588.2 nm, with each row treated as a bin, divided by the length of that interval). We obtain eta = -0.6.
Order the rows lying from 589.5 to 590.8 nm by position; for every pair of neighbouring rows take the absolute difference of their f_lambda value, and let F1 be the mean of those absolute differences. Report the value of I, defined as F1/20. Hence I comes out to 0.079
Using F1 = 1.59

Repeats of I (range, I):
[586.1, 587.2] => 0.080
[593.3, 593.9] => 0.021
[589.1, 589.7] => 0.099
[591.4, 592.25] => 0.089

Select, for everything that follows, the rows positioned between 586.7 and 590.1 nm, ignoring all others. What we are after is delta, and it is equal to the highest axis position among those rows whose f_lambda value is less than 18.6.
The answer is 590.005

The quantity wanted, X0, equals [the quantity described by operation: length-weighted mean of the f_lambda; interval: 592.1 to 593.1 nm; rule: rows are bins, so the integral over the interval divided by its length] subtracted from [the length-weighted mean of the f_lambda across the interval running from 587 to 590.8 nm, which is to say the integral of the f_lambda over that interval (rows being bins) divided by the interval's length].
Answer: -0.09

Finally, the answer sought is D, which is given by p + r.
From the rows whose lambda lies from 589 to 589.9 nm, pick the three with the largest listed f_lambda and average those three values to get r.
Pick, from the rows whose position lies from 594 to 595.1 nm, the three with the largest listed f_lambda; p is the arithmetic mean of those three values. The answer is 39.9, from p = 19.8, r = 20.2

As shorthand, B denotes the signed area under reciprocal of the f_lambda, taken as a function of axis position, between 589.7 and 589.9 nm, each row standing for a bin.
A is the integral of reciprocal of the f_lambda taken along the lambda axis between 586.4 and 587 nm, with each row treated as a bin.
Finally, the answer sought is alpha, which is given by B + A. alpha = 0.04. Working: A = 0.030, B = 0.010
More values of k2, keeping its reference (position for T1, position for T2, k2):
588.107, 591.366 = -3.0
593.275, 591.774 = 1.1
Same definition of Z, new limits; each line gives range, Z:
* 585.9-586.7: 4.46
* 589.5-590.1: 4.31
